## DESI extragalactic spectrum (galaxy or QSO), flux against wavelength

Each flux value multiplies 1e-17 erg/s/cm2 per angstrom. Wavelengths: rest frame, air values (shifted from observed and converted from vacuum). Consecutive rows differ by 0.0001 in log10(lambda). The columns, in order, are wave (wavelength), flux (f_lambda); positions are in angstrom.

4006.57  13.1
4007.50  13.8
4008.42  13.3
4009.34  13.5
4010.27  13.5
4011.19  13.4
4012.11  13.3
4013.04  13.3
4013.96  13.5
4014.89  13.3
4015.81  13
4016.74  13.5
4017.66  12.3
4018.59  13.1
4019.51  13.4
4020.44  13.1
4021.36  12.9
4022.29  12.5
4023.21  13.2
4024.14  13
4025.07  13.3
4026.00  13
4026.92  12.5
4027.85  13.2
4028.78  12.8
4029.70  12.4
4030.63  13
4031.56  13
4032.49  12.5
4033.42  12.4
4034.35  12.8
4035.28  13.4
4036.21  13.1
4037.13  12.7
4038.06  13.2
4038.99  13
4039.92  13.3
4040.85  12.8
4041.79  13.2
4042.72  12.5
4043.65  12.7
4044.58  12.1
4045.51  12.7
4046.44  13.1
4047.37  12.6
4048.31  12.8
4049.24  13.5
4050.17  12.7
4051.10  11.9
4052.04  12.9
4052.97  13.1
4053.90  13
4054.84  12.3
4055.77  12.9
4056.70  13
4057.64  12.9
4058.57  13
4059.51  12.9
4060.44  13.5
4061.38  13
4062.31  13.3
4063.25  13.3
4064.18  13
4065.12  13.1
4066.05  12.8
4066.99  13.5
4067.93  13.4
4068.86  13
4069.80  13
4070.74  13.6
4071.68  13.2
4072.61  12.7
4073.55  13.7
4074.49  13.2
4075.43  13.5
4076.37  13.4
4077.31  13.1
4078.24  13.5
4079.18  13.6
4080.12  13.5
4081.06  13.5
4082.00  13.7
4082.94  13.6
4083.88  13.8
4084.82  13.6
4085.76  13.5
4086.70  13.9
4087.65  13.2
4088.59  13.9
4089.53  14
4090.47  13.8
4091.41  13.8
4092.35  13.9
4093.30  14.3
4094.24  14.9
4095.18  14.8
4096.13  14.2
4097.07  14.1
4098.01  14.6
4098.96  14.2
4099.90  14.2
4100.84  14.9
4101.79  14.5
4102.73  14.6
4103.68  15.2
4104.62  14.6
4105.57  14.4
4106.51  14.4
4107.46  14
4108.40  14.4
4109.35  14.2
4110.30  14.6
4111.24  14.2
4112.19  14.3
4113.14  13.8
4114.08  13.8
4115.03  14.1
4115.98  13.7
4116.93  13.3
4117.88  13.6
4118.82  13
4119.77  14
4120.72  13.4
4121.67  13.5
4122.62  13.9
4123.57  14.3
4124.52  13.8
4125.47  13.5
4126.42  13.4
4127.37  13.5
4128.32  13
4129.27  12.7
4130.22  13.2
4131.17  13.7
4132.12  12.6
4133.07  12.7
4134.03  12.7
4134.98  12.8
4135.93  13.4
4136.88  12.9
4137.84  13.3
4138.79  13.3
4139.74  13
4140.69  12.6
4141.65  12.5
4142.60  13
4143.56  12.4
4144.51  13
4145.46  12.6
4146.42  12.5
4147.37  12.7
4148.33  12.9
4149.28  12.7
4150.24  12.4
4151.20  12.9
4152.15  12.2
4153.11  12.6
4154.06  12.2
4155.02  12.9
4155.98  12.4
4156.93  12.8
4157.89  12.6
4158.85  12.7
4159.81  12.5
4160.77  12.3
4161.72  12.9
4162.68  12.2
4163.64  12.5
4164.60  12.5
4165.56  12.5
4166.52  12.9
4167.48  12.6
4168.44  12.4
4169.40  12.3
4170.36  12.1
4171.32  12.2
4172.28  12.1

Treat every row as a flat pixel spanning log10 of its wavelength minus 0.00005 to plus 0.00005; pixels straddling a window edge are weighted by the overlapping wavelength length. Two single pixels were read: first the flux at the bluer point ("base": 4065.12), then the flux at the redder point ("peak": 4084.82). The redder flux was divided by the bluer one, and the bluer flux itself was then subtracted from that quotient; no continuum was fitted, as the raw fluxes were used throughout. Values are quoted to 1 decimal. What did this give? -12.1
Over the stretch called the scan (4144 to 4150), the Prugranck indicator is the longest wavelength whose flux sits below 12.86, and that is 4149.28 angstrom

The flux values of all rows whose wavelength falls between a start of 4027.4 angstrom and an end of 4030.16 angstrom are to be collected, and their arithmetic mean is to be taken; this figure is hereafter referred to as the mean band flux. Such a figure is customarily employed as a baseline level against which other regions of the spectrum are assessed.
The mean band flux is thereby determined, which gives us 12.8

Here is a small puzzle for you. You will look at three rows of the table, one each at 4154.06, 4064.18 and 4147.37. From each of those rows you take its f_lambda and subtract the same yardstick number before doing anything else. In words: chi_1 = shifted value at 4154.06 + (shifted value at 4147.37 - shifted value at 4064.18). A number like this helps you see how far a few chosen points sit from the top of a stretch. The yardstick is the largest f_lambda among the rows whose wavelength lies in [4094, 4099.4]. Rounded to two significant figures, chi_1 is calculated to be -3.0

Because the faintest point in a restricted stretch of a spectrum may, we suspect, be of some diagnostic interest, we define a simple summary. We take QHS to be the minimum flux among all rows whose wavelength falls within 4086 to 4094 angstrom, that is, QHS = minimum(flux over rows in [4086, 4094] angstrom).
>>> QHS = 13.2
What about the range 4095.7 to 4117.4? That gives 13.3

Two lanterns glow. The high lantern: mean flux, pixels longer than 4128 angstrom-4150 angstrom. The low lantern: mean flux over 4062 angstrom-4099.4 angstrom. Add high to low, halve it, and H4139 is 13.25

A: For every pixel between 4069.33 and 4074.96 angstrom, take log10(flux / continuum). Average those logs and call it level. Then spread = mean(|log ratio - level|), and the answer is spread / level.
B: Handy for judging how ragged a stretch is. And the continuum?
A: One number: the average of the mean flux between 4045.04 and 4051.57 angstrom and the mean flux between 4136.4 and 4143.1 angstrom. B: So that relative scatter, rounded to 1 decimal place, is 0.7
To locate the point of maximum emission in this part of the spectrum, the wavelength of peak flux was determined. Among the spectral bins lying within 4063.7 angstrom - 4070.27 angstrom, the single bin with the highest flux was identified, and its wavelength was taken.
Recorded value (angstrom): 4066.99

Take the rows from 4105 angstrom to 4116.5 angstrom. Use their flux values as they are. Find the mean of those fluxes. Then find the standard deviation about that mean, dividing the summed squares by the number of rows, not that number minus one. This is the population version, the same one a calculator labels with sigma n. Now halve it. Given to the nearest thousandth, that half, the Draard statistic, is 0.136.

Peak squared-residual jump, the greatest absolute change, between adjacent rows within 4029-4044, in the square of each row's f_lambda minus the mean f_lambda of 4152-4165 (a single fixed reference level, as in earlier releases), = 0.69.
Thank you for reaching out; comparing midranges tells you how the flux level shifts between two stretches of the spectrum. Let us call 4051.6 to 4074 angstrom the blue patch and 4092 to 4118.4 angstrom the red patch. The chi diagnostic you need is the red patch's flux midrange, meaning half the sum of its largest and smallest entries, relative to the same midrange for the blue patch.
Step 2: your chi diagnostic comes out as 1.10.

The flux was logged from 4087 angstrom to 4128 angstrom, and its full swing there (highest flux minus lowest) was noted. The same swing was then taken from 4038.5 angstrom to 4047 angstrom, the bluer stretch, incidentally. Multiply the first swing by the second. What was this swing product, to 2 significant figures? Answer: 2.6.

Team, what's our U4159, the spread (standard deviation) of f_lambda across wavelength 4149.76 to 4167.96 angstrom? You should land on 0.24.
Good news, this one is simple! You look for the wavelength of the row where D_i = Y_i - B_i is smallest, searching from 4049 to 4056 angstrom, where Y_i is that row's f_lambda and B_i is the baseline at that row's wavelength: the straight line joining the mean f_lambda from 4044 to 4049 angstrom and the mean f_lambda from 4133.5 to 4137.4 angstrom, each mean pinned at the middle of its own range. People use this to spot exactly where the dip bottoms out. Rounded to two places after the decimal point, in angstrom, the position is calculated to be 4051.10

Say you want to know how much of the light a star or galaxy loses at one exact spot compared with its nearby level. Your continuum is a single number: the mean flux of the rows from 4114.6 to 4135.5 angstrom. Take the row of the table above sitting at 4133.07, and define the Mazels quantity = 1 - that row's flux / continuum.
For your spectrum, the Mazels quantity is 0.05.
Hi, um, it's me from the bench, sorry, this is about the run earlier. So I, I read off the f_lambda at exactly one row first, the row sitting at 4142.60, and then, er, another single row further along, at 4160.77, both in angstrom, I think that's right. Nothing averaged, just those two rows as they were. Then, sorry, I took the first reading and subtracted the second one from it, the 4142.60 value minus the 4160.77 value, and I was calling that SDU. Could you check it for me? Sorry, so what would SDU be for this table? 0.7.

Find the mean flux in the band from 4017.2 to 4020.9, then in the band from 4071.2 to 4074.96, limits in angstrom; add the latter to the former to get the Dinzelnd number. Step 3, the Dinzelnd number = 26.2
